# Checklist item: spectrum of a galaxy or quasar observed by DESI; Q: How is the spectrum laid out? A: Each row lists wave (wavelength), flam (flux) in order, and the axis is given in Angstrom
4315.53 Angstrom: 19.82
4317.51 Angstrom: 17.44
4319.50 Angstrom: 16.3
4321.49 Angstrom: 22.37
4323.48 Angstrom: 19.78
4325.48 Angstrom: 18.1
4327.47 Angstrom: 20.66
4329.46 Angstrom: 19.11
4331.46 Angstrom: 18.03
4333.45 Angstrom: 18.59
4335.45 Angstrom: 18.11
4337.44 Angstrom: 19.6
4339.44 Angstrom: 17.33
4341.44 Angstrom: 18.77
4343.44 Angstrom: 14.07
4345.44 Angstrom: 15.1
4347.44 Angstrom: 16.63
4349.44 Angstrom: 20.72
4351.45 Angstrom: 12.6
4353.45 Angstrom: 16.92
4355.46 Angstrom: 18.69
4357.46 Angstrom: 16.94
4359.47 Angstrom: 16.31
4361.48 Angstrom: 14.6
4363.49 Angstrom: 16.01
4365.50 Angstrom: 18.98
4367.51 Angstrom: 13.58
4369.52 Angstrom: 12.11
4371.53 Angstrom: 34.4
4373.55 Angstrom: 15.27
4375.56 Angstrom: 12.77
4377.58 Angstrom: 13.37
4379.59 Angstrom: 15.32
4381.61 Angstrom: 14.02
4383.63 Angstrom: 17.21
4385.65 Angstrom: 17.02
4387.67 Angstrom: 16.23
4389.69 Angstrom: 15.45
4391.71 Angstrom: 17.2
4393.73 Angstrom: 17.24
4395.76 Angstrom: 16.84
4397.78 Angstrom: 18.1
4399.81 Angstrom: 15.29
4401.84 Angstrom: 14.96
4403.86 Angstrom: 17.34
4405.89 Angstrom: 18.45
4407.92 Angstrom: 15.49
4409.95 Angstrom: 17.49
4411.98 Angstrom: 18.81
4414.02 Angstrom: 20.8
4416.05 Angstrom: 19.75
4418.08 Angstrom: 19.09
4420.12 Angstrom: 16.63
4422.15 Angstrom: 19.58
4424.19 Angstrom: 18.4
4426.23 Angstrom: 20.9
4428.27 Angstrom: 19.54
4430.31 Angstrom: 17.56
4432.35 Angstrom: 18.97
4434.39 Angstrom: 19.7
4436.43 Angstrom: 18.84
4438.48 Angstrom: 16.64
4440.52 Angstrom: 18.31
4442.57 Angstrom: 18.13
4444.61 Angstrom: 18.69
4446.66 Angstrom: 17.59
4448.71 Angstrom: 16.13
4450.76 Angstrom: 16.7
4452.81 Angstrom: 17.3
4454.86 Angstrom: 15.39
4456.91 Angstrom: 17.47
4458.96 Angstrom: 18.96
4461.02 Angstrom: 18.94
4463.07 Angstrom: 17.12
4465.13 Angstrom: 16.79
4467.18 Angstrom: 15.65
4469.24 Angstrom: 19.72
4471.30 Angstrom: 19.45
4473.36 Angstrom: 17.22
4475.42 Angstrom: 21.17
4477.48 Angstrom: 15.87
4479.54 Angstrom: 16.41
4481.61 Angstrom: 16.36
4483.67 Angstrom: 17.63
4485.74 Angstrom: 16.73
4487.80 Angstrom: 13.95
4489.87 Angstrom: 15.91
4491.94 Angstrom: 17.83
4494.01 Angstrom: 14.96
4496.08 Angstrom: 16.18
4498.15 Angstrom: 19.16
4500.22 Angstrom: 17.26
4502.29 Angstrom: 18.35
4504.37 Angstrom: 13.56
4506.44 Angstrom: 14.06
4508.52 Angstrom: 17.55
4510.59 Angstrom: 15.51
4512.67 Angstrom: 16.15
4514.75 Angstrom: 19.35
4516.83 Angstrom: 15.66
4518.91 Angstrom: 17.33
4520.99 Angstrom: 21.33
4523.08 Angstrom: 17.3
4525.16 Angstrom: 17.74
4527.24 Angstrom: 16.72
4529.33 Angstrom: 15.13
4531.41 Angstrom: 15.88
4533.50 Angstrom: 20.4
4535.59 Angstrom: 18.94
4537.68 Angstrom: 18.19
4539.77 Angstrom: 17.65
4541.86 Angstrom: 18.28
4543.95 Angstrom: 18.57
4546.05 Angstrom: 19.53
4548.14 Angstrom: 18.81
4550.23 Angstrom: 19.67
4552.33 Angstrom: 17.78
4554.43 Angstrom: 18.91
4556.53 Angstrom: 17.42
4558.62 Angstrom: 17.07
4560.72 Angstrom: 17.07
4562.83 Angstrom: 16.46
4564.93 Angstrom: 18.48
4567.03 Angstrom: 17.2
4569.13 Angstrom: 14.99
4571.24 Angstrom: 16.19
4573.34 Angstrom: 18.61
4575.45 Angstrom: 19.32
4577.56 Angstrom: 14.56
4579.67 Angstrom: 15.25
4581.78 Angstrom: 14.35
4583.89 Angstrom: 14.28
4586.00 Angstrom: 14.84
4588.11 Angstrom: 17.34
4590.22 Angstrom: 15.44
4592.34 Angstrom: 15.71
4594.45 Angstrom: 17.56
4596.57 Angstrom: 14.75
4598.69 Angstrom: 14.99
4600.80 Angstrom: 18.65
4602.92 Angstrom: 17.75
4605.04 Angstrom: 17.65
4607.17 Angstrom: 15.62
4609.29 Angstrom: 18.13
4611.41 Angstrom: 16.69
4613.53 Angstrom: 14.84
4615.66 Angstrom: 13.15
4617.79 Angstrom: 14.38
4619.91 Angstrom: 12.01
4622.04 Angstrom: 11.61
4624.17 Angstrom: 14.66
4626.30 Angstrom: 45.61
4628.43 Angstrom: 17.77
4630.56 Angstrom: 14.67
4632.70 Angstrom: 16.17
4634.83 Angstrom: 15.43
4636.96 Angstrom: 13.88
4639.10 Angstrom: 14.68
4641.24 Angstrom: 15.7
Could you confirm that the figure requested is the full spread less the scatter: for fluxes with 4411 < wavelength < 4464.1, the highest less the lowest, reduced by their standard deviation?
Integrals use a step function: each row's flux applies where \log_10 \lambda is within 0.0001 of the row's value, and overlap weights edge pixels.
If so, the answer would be 4.1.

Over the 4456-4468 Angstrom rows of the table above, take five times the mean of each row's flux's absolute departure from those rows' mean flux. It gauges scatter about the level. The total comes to 4.9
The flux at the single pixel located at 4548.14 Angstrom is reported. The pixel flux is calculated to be 18.81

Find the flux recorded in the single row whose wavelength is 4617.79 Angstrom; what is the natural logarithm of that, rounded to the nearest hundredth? 2.67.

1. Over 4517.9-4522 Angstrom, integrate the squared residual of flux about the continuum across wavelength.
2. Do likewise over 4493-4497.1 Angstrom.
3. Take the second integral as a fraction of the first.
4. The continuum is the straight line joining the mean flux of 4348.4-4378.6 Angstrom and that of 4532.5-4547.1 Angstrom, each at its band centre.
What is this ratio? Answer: 1.7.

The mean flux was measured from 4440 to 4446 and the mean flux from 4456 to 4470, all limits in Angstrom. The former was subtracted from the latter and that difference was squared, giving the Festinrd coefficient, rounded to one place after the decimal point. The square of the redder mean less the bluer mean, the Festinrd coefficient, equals 0.3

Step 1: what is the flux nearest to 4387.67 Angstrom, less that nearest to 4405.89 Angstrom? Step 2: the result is -2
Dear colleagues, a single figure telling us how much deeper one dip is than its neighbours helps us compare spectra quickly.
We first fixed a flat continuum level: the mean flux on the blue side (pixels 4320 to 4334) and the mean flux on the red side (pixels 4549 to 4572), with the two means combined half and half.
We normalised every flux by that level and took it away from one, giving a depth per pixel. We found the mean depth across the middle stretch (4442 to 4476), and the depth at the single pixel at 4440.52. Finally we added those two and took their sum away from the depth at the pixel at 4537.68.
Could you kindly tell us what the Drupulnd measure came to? -0.03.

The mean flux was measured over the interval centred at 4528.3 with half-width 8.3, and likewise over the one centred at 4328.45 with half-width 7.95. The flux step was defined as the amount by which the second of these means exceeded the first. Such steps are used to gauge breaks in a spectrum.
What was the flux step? 1.4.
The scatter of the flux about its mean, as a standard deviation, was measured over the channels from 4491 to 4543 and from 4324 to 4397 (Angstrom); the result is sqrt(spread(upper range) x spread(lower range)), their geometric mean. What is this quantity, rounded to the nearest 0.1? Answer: 2.6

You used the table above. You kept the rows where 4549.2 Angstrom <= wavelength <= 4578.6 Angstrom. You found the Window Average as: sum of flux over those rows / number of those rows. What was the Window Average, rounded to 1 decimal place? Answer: 17.4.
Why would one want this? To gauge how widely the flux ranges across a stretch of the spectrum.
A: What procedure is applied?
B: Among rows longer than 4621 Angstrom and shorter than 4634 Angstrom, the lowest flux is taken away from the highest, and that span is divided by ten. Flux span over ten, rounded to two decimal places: 3.40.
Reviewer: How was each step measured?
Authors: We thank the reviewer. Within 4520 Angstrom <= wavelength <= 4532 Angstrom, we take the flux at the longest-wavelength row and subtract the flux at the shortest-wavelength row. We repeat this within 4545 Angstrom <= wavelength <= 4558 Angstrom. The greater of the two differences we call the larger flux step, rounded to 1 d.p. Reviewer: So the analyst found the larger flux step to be -2.1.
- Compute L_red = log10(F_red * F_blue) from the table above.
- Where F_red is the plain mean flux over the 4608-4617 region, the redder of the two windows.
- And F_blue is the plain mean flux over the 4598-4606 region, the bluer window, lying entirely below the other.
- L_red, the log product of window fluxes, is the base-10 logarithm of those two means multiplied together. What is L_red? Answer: 2.43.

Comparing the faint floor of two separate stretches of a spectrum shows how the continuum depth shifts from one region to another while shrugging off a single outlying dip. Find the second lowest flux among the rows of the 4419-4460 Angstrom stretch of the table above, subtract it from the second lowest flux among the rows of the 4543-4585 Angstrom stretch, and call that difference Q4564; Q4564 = -2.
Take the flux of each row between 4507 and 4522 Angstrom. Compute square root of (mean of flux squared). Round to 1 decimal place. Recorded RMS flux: 17.7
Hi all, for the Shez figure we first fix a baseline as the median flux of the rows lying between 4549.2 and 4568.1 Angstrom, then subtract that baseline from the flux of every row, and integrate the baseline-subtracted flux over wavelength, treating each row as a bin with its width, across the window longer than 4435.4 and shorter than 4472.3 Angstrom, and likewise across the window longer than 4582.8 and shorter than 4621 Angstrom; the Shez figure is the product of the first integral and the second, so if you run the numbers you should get -552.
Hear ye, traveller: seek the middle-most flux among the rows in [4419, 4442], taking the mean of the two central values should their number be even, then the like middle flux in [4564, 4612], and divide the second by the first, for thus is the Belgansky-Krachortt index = 0.86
